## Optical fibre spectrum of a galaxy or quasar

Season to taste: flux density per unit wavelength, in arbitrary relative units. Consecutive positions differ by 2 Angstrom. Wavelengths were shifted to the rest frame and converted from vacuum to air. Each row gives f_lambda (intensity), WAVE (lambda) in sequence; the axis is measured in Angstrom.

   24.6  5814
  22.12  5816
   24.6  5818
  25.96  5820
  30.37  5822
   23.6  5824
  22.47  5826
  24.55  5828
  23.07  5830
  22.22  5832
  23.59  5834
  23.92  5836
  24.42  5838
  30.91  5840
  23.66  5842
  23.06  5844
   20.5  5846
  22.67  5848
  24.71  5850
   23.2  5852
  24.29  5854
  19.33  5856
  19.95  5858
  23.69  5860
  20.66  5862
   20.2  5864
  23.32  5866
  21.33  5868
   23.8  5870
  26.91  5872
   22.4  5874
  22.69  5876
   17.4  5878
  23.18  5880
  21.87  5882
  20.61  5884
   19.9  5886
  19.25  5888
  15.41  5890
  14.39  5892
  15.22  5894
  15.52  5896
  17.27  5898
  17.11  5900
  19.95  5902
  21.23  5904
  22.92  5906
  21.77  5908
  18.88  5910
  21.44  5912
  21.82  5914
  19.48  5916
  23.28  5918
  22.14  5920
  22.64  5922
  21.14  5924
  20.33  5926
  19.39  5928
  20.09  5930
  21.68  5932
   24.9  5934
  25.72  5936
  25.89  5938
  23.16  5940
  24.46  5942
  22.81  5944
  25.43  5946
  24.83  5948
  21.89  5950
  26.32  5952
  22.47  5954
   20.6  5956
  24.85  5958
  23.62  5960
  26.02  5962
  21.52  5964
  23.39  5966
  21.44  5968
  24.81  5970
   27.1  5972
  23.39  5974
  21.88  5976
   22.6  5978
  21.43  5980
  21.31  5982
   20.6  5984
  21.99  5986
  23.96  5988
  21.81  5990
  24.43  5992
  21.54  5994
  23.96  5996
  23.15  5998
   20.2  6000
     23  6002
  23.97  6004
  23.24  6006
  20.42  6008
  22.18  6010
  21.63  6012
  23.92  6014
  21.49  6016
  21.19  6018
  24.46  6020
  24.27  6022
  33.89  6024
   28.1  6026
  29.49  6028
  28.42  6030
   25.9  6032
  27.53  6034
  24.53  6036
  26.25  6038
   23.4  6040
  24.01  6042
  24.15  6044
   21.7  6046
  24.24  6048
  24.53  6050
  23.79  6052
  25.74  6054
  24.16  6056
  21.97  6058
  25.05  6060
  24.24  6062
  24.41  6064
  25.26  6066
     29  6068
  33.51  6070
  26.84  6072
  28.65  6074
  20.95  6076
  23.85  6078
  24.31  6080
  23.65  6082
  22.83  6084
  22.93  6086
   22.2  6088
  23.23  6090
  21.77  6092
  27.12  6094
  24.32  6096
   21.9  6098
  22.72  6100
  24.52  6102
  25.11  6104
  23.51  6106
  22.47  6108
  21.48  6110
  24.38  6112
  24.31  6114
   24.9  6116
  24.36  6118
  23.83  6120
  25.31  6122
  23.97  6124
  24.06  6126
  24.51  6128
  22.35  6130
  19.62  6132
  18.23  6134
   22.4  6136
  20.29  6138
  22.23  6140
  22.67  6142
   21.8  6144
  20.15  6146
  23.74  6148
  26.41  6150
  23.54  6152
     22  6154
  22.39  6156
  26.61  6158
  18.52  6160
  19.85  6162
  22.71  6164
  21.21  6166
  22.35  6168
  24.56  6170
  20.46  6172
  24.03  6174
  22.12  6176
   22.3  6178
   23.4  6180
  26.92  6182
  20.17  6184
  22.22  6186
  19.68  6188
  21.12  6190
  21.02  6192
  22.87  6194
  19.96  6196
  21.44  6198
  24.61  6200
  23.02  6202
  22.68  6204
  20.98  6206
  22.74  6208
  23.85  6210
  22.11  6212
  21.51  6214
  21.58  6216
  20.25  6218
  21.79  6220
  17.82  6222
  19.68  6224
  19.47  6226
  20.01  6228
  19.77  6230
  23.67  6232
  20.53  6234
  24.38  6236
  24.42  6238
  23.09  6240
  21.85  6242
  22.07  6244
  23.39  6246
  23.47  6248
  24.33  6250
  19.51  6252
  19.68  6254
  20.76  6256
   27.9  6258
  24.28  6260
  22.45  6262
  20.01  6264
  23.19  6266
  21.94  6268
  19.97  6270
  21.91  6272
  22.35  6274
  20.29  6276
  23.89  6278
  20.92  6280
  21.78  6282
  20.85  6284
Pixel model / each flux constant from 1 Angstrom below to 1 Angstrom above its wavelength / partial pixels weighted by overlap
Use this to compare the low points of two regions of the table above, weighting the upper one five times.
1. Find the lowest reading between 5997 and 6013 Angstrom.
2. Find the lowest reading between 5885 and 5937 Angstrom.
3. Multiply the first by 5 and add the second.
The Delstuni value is 115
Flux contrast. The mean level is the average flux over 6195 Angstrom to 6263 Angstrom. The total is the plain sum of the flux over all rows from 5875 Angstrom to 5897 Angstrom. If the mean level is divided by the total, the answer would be 0.11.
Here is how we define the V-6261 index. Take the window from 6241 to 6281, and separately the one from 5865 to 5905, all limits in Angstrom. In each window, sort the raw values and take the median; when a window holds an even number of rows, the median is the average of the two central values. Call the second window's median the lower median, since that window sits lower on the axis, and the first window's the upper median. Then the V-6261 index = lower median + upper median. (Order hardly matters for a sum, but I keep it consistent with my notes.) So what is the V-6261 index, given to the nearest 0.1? 42.3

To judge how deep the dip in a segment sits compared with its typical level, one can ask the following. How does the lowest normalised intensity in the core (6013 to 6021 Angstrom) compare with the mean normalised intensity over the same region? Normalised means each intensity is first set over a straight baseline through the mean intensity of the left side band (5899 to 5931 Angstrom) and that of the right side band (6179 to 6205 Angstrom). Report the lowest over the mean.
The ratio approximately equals 0.93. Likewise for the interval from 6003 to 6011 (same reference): 0.91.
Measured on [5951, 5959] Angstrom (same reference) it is 0.87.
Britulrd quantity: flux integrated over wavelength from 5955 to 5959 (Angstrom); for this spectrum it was 91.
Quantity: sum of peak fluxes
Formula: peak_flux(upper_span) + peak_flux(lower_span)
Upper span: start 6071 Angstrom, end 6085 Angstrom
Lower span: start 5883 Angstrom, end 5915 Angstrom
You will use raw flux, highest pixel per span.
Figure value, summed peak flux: 51.6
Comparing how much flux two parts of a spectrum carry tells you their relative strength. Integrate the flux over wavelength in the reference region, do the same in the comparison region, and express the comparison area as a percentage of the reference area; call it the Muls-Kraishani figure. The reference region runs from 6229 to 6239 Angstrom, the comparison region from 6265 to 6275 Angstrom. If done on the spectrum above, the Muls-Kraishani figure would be 97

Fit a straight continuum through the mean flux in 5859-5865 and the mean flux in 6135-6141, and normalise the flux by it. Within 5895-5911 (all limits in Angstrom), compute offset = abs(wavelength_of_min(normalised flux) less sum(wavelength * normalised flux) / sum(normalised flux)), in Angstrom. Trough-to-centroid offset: 7.4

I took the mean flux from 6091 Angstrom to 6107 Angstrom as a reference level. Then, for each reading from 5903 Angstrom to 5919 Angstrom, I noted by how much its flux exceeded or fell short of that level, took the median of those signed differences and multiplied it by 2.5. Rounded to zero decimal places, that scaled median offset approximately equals -6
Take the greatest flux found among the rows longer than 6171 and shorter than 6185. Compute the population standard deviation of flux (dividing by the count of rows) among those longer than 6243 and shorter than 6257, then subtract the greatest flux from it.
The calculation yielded -25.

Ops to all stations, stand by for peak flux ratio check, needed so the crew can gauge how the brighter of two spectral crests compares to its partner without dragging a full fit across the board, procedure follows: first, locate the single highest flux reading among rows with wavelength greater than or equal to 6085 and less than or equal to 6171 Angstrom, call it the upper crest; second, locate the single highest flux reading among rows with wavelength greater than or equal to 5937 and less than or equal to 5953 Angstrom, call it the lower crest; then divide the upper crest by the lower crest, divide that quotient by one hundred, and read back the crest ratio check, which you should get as 0.0103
